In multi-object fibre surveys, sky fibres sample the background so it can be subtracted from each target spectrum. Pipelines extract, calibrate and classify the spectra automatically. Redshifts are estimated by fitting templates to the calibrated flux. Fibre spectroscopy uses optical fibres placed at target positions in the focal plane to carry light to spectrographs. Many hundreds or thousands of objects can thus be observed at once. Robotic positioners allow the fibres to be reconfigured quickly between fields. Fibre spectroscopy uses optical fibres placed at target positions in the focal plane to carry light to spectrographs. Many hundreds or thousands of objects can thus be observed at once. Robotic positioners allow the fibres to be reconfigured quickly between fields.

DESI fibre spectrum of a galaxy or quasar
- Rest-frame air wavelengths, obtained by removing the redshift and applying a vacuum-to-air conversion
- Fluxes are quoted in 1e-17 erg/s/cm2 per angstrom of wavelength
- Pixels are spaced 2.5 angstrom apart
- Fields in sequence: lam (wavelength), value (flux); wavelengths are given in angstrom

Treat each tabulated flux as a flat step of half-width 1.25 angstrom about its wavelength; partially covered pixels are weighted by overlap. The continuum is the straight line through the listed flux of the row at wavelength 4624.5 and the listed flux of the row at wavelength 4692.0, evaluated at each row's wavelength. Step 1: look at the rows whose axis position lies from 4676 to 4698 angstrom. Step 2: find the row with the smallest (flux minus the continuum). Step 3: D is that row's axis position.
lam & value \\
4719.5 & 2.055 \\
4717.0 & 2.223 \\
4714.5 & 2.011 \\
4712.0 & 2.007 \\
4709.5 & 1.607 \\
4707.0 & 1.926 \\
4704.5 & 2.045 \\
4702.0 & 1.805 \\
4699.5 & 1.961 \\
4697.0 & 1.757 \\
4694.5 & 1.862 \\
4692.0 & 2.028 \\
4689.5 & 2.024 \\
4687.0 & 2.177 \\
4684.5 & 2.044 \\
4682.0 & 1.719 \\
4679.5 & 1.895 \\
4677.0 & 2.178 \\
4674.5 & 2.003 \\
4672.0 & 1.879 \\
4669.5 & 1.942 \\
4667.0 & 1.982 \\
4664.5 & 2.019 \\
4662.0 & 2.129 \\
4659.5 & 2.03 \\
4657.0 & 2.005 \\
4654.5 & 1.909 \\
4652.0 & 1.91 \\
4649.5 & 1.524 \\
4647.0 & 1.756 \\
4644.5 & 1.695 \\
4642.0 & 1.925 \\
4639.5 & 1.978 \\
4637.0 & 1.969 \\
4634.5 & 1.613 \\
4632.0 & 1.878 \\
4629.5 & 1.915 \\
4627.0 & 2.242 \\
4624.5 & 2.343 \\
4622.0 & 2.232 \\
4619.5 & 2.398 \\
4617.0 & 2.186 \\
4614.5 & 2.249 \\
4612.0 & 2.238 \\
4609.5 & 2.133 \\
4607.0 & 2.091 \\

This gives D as 4682.0 angstrom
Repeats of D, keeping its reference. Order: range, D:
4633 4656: 4649.5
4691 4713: 4709.5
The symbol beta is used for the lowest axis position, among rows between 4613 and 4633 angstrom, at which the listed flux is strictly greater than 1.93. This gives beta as 4614.5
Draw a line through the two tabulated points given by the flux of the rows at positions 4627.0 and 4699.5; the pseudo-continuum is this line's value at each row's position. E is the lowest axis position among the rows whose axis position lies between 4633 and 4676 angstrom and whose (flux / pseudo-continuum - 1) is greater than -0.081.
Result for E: 4657.0 angstrom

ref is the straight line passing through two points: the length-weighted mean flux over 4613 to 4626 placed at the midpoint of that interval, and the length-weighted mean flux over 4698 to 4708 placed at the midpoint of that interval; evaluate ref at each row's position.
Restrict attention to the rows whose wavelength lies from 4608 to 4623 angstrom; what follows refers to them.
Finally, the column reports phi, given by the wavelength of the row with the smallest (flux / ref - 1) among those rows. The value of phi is 4609.5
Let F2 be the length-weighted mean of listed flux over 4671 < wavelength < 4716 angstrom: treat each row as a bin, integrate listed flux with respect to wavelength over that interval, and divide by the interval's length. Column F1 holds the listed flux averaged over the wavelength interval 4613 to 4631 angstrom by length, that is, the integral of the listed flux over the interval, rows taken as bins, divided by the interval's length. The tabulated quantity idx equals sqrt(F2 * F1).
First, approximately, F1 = 2.22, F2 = 1.94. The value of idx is 2.08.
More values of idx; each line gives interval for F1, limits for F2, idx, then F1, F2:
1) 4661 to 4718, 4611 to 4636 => 2.04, 1.96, 2.13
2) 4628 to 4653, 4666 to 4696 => 1.90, 1.82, 1.98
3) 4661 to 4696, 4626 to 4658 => 1.93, 1.99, 1.87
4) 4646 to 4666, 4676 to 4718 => 1.93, 1.91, 1.95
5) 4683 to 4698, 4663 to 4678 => 1.99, 1.98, 2.00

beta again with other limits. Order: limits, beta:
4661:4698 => 4662.0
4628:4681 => 4637.0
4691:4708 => 4692.0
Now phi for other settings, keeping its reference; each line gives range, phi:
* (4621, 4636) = 4634.5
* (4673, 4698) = 4682.0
